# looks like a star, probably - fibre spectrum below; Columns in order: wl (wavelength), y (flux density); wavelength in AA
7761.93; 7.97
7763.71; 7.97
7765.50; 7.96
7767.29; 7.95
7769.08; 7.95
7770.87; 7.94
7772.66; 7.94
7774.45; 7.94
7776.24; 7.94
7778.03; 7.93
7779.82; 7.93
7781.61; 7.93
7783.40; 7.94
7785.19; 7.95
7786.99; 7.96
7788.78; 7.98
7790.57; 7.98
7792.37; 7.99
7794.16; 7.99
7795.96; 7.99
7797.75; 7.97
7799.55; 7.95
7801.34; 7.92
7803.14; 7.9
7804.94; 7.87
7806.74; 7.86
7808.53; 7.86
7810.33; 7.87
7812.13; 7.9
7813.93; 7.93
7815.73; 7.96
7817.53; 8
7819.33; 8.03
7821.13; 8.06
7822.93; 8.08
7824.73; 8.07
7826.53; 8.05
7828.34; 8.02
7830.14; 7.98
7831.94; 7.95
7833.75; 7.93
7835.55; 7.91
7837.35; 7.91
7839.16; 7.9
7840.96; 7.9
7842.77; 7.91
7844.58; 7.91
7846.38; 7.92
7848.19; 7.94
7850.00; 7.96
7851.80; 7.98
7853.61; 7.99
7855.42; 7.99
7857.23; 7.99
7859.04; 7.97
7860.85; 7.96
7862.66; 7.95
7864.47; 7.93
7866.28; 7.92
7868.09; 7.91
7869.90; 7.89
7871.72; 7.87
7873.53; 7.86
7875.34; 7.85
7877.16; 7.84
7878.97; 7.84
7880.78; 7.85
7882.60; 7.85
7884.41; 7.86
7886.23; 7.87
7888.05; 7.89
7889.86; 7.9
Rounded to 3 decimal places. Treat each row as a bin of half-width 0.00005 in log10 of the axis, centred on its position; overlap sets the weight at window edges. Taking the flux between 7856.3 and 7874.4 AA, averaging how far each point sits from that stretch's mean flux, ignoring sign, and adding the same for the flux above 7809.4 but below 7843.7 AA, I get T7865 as 0.094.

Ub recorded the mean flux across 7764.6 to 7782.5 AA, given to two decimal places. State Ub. 7.94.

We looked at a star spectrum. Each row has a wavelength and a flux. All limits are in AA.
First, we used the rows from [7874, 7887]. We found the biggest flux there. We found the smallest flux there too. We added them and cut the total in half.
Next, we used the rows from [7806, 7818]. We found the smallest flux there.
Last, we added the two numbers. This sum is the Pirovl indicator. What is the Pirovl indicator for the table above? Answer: 15.7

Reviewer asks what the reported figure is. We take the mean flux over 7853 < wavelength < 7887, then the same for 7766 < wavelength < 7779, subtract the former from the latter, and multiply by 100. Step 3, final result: 4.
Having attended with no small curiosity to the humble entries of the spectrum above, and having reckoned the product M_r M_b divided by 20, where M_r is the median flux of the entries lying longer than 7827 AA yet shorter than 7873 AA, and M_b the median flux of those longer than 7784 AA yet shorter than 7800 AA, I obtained 3.164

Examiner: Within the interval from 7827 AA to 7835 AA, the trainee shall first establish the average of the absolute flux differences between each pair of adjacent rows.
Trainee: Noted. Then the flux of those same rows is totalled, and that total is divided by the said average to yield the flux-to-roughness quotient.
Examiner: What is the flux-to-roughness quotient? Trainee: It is 1063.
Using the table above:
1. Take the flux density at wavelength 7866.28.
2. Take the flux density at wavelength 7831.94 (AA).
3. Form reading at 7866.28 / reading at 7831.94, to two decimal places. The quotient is 1.00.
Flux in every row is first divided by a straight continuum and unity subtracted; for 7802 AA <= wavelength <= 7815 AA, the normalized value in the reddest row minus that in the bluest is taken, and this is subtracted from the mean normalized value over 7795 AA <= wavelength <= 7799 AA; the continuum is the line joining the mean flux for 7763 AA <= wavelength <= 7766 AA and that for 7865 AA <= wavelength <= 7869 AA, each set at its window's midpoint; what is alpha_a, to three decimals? -0.001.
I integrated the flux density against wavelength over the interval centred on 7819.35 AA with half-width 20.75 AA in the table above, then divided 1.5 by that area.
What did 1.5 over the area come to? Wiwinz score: 0.005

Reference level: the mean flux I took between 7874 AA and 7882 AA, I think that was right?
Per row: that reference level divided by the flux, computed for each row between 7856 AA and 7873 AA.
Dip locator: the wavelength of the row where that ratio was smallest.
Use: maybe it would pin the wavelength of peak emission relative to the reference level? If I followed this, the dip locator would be 7857.23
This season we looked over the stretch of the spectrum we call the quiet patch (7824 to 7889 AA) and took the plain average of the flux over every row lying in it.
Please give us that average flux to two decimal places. 7.93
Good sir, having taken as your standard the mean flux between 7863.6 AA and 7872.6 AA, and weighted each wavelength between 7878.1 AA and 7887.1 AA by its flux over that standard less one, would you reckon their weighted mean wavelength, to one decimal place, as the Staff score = 7882.1 AA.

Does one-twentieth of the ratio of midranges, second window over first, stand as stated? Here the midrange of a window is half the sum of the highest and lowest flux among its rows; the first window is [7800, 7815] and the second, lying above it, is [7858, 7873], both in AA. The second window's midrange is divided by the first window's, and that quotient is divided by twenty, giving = 0.0502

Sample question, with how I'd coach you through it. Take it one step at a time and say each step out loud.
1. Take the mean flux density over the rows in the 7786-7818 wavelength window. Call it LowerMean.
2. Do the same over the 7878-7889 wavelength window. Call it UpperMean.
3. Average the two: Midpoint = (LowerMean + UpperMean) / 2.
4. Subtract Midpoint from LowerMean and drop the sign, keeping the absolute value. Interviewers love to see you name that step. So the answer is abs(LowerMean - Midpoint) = 0.04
